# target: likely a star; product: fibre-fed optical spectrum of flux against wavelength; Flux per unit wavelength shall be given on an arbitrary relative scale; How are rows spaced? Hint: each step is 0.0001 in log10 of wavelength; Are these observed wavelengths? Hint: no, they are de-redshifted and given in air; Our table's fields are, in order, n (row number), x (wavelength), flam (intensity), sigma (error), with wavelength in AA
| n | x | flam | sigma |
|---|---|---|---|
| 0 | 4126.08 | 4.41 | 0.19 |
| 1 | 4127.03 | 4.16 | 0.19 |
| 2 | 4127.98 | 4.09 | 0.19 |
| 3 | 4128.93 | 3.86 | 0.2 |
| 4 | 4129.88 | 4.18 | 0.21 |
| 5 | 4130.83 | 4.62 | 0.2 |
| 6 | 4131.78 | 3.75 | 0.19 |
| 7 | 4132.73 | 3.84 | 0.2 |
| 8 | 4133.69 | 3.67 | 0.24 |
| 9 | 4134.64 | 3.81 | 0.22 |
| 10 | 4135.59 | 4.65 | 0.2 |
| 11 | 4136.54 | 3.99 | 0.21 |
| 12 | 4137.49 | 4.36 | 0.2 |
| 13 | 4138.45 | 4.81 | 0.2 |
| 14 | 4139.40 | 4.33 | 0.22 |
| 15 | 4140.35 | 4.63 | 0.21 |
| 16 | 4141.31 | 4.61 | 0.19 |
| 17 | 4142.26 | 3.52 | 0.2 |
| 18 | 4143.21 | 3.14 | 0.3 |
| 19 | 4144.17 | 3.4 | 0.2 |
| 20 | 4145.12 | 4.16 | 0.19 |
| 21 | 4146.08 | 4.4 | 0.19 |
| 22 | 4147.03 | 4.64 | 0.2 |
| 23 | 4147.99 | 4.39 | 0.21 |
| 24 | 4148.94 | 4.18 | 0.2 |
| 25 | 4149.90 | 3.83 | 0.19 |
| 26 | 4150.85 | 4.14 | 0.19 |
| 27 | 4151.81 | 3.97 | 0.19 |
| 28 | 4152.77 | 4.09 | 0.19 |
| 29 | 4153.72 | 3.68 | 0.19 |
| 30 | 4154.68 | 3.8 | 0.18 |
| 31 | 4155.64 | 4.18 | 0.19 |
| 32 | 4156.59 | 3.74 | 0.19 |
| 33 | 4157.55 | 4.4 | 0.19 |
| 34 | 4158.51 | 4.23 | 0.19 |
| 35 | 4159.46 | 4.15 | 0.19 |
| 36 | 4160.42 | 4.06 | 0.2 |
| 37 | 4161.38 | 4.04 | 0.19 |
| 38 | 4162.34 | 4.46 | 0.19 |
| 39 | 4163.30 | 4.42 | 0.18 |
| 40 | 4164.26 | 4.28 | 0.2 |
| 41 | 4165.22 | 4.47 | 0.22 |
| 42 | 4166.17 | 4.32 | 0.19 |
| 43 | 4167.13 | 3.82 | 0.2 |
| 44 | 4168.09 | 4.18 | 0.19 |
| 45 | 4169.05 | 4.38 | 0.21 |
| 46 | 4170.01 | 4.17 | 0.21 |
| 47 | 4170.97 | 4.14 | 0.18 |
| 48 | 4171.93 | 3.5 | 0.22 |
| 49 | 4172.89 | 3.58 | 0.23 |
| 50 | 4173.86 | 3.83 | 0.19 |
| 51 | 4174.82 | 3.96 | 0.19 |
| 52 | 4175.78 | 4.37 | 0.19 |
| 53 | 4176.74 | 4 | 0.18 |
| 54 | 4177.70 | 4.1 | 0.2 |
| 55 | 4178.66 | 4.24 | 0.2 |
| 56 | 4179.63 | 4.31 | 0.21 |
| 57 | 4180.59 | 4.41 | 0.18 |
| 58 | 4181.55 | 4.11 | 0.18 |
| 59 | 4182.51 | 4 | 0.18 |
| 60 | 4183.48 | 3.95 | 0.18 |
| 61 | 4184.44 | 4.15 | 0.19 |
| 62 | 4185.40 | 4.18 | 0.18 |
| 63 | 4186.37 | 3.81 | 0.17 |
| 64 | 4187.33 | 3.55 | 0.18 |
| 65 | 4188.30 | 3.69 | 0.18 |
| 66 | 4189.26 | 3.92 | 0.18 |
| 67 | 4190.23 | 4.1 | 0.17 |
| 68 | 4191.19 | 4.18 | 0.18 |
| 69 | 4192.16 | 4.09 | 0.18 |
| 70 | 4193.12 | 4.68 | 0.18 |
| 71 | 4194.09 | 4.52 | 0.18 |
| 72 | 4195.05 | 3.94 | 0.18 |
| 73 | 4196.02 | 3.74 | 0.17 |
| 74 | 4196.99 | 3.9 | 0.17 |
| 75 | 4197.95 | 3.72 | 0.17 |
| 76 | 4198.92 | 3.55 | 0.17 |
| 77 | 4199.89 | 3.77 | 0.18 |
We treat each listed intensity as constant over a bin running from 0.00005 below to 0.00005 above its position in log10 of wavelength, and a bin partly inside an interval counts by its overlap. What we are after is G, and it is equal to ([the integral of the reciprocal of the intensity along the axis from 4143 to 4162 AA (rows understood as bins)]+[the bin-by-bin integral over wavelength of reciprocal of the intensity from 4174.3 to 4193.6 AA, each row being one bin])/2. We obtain 4.73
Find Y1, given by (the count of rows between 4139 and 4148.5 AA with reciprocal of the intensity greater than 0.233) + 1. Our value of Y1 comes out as 5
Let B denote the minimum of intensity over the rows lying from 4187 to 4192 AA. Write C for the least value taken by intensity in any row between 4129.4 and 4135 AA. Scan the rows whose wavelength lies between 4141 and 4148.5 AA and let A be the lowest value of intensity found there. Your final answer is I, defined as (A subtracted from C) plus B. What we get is 4.08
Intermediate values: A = 3.14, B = 3.55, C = 3.67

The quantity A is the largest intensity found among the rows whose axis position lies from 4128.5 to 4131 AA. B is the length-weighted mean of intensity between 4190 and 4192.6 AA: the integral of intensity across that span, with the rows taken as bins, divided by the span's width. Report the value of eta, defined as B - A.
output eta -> -0.5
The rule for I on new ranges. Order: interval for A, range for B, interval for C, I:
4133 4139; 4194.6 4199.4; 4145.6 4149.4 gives 4.06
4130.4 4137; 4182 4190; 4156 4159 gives 3.62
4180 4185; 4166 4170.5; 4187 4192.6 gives 3.42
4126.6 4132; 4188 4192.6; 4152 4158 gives 3.62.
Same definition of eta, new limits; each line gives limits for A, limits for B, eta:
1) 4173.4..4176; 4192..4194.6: 0.1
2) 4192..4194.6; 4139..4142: -0.2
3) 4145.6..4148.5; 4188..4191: -0.7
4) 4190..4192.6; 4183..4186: -0.1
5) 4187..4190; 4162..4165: 0.5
